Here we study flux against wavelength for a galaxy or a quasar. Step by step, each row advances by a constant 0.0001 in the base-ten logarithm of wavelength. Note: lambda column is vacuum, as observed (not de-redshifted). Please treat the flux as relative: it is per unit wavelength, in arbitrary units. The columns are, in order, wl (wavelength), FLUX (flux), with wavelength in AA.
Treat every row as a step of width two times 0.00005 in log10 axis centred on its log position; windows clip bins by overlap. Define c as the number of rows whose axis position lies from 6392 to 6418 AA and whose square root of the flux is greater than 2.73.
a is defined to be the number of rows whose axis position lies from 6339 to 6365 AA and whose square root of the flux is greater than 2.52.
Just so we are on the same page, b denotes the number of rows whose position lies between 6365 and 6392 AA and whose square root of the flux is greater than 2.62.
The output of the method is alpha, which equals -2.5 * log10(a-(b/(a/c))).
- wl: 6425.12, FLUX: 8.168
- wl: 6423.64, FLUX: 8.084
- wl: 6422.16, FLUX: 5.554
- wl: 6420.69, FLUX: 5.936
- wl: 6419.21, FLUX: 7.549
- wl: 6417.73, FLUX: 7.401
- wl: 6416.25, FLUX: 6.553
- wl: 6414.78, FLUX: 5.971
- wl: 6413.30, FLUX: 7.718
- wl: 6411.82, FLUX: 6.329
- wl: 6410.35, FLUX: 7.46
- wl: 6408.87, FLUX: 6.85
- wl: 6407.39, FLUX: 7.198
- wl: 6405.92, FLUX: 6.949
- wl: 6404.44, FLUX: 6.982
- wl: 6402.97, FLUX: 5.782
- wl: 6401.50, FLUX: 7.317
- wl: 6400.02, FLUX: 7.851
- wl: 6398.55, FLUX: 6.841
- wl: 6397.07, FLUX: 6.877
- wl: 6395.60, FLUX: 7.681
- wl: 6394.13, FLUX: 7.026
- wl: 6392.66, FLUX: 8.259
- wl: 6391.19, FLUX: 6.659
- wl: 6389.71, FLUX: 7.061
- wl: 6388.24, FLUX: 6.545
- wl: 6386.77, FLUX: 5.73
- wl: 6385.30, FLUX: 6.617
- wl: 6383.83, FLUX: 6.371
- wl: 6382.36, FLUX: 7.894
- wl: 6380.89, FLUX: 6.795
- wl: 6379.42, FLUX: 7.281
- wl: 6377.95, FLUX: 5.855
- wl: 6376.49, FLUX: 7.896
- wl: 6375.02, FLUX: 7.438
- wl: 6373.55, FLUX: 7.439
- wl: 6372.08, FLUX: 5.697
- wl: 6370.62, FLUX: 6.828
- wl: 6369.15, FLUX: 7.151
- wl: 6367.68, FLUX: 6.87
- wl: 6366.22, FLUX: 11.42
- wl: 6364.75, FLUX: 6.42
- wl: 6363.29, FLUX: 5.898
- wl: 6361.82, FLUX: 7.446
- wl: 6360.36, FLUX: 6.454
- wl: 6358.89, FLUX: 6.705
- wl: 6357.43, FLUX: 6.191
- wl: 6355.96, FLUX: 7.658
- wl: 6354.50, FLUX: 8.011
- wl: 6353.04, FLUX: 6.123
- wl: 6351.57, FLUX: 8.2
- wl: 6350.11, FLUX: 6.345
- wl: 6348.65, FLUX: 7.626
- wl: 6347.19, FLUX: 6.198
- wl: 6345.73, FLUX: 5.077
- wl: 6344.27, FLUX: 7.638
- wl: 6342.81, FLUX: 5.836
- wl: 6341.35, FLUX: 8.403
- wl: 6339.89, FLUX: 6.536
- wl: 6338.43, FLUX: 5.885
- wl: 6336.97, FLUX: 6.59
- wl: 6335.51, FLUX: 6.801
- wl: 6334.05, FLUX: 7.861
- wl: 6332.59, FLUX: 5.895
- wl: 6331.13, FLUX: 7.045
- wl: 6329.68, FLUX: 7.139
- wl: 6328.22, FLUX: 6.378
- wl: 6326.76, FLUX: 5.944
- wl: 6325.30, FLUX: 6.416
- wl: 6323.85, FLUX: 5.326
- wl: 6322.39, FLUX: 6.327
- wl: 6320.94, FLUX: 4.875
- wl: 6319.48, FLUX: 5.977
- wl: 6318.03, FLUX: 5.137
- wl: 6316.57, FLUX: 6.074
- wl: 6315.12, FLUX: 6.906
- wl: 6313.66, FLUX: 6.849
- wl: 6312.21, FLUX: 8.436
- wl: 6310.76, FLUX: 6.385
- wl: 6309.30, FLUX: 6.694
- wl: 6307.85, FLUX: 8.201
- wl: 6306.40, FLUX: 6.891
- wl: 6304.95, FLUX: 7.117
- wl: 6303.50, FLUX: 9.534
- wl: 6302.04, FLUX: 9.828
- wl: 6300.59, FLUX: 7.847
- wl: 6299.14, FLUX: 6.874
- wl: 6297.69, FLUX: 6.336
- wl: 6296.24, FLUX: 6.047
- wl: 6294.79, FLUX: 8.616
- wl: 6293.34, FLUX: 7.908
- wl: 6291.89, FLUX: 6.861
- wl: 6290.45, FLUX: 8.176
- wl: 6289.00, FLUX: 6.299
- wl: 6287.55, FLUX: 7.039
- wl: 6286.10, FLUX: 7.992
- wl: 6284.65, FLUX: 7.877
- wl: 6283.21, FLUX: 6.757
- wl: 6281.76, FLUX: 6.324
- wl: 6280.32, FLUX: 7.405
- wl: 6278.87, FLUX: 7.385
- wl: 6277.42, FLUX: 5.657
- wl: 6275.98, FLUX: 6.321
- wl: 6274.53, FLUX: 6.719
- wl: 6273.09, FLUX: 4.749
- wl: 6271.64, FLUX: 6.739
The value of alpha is -2.10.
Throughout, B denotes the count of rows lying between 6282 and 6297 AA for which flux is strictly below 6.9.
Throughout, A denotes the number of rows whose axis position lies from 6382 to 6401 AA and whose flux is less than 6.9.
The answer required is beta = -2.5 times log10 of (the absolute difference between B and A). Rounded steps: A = 7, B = 4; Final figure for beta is -1.2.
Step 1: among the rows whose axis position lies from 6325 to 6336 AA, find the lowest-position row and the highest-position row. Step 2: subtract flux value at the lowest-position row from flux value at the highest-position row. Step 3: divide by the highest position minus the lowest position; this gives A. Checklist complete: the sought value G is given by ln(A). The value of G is -3.3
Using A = 0.038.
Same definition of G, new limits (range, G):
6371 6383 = -1.5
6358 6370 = -3.1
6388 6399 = -3.6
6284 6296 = -2.6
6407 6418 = -3.9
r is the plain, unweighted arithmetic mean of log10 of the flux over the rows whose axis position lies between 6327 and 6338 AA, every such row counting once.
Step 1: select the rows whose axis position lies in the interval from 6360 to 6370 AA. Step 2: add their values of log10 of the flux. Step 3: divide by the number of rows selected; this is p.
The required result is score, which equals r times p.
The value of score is 0.714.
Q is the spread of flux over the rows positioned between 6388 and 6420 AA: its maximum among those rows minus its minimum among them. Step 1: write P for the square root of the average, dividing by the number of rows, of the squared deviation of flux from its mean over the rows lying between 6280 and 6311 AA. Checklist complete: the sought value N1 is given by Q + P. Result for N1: 3.5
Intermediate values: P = 1.01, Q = 2.5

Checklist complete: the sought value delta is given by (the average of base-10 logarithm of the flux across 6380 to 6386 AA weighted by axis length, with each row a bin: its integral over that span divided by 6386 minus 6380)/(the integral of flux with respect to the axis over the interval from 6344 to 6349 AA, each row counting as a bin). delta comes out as 0.026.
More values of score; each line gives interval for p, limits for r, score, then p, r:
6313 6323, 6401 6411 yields 0.652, 0.776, 0.840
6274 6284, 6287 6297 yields 0.705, 0.821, 0.859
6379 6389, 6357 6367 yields 0.701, 0.827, 0.848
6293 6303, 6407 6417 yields 0.733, 0.877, 0.835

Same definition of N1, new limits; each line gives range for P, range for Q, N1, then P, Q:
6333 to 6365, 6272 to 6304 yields 6.0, 0.88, 5.1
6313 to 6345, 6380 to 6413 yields 3.4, 0.84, 2.5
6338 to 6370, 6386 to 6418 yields 3.8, 1.29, 2.5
